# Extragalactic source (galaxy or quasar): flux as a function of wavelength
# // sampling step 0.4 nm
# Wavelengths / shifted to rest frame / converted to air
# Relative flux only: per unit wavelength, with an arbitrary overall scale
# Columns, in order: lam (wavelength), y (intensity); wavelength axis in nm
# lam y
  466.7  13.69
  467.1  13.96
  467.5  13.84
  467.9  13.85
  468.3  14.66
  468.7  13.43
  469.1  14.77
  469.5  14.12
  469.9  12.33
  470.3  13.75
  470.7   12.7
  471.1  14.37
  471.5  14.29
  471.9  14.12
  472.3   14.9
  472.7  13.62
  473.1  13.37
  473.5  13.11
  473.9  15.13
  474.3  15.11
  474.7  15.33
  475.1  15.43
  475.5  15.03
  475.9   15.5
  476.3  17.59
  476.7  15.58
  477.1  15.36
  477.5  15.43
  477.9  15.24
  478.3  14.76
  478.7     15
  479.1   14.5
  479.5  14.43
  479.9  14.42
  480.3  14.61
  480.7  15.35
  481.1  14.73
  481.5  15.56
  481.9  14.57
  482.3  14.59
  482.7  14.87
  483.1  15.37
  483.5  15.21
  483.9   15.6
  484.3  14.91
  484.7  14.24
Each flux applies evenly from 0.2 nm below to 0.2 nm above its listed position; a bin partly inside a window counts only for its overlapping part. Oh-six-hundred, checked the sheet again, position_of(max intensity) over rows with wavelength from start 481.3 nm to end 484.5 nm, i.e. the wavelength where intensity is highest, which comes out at 483.9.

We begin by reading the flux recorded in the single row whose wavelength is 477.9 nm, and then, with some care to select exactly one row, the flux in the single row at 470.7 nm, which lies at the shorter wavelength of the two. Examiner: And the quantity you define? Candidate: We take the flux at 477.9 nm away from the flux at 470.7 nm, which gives -2.5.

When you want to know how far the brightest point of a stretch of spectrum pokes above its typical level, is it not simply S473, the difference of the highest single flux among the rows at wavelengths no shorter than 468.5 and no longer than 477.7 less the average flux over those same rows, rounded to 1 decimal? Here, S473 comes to 3.1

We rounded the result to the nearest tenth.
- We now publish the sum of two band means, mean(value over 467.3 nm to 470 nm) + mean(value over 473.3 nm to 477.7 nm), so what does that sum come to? 29.2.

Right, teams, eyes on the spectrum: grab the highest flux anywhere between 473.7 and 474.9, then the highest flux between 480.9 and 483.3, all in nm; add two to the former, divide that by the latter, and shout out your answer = 1.11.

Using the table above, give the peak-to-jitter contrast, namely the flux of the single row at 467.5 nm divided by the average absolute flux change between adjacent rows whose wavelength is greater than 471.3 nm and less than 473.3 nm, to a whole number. 22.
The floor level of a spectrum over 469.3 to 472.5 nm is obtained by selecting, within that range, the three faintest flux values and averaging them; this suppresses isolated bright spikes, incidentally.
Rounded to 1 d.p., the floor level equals 12.9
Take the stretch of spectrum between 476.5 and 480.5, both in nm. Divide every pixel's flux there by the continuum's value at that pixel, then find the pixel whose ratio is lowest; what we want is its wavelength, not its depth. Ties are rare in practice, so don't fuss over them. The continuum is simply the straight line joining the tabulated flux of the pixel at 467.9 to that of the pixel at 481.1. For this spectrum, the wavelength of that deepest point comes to 479.9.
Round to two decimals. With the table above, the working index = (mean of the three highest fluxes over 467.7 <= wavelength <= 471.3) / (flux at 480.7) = 0.95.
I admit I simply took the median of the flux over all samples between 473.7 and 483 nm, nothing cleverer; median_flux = 15.1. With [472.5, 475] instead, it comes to 14.4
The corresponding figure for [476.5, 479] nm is 15.3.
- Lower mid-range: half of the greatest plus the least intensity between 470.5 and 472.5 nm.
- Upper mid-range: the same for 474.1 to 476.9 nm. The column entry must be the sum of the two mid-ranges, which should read 30.1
